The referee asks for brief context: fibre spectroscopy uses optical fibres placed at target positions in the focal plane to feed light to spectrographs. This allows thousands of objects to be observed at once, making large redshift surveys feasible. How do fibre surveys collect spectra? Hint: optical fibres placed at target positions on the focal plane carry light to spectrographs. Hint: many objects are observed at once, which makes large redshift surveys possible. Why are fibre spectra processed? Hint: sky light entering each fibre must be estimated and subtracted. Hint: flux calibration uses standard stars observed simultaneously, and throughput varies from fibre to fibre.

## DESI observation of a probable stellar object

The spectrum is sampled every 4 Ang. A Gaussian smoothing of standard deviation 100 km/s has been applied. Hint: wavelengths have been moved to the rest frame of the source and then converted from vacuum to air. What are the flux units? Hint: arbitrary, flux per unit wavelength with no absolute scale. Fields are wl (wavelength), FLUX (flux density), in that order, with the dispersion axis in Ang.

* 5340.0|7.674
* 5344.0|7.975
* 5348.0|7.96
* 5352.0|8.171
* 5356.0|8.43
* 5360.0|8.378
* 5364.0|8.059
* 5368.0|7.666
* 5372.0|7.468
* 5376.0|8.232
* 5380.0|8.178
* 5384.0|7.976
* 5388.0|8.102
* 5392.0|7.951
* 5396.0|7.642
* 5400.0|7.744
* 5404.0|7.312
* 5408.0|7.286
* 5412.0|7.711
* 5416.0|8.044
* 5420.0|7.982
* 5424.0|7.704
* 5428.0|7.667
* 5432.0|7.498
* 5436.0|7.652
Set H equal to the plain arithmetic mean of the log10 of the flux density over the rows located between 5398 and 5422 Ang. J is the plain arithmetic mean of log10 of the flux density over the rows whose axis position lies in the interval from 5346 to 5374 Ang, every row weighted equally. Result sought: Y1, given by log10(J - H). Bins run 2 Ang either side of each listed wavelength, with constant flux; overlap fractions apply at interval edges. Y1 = -1.73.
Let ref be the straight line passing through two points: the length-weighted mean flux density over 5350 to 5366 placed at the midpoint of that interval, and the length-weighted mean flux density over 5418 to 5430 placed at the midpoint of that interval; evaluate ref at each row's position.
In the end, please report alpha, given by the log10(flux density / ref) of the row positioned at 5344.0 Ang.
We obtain -0.02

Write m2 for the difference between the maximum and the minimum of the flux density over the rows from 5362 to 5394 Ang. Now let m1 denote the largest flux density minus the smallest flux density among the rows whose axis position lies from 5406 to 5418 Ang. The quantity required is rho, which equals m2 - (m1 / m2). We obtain -0.23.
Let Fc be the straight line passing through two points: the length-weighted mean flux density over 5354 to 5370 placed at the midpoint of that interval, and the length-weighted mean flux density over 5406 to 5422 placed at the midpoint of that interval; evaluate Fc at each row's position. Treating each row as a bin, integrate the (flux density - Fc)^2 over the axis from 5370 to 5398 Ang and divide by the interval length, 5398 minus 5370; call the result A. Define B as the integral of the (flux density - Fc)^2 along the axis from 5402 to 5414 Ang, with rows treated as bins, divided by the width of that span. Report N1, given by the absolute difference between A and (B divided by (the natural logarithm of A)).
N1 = 0.14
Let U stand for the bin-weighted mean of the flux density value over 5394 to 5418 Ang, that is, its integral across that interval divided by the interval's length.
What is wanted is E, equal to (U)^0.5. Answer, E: 2.76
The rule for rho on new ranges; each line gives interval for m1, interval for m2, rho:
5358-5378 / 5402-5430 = -0.44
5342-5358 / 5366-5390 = 0.15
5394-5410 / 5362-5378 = 0.16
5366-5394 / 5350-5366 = -1.69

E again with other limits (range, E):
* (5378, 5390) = 2.84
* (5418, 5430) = 2.79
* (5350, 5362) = 2.89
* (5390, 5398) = 2.79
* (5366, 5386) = 2.81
